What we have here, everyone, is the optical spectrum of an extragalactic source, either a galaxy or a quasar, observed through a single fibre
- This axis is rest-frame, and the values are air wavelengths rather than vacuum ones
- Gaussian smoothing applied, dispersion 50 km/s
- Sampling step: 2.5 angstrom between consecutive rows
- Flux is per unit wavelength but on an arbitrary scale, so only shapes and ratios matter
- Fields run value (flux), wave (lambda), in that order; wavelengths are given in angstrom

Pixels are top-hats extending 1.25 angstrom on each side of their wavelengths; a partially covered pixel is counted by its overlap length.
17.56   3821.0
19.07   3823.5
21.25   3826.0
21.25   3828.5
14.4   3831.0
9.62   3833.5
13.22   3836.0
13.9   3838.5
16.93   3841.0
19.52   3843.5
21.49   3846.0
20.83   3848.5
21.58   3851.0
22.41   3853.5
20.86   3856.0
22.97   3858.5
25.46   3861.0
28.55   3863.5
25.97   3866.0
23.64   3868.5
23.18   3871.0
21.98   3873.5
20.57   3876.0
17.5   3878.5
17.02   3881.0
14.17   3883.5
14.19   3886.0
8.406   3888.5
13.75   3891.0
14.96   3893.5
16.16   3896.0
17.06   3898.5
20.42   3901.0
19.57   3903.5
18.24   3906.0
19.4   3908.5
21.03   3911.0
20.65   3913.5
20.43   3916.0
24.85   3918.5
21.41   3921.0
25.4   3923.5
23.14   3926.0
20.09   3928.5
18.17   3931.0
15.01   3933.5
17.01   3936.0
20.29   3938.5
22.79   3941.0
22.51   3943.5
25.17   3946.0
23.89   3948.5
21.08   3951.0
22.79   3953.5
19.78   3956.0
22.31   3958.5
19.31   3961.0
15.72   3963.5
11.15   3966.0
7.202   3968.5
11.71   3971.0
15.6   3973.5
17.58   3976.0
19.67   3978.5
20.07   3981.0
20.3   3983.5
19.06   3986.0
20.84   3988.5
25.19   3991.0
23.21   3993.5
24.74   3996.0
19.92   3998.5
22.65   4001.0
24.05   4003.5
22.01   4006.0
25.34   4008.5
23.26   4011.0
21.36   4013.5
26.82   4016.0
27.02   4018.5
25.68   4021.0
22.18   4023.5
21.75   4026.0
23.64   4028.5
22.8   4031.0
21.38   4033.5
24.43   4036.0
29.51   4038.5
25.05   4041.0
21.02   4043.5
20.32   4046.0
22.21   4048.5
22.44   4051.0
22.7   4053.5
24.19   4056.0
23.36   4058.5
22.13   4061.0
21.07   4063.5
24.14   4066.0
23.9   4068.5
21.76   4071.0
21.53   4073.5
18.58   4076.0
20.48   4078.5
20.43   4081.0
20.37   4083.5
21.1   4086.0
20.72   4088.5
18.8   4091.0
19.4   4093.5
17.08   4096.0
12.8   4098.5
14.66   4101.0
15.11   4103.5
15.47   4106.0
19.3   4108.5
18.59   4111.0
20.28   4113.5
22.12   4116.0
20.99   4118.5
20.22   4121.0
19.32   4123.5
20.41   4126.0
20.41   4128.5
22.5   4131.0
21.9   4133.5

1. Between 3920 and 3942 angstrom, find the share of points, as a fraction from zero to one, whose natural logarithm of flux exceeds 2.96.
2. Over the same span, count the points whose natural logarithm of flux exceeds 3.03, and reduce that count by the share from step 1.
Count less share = 3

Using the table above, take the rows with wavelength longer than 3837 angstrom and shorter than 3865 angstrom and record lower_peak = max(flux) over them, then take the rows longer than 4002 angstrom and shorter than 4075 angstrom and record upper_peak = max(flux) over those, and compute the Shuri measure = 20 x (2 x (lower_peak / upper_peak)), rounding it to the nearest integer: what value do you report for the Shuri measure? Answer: 39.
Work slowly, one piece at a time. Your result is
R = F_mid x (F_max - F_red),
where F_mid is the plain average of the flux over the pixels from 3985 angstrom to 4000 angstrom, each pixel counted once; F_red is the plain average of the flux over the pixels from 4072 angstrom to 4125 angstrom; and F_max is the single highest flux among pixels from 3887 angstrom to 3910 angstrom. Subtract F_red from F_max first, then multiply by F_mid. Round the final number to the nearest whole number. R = 33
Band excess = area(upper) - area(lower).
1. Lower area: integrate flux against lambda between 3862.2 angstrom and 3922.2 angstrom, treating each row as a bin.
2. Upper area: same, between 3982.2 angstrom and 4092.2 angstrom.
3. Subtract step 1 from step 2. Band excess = 1326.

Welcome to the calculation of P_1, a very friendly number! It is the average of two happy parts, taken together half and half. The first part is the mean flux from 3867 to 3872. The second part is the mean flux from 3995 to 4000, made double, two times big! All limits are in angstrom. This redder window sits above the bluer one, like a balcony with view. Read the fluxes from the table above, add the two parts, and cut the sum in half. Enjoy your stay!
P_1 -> 34.0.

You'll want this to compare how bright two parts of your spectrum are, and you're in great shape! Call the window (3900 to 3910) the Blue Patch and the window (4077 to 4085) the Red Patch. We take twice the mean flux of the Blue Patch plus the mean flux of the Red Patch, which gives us 59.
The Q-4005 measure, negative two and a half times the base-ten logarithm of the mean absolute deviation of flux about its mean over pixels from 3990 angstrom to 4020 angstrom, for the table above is -0.59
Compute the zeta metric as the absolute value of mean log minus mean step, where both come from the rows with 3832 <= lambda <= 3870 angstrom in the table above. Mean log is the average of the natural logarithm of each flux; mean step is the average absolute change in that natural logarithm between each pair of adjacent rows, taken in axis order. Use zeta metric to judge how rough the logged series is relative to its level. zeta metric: 2.88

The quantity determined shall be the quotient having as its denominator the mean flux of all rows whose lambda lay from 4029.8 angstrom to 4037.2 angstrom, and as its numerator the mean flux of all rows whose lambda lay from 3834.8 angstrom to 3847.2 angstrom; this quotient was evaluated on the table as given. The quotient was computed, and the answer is 0.74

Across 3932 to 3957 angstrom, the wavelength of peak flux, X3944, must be 3946.0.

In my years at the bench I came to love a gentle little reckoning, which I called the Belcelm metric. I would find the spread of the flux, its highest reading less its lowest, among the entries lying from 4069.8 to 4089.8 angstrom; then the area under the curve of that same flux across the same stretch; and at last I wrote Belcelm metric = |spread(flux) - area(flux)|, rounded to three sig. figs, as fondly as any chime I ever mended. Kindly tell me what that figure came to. 409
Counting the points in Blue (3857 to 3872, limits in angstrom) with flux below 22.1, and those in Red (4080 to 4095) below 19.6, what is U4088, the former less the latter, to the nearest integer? -2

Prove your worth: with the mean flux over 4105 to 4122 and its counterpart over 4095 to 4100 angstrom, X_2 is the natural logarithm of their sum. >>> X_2 3.54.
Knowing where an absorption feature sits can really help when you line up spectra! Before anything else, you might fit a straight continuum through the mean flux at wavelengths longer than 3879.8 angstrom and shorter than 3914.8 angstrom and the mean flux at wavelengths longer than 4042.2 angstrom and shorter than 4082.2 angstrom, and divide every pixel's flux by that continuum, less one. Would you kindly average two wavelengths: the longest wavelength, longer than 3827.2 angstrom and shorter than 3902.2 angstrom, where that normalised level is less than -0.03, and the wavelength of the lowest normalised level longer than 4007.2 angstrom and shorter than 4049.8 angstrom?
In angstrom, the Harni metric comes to 3971.0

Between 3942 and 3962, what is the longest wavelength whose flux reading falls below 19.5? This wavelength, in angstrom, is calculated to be 3961.0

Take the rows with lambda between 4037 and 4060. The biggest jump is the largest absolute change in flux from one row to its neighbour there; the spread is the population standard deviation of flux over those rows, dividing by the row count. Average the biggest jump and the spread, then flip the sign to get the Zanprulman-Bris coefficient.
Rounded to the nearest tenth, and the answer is -3.5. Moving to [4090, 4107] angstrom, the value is -3.2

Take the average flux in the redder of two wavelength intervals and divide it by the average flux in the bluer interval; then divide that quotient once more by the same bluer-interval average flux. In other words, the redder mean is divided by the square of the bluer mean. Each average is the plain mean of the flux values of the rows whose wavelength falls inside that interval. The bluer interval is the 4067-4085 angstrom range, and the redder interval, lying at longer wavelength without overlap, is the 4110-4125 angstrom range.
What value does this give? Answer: 0.046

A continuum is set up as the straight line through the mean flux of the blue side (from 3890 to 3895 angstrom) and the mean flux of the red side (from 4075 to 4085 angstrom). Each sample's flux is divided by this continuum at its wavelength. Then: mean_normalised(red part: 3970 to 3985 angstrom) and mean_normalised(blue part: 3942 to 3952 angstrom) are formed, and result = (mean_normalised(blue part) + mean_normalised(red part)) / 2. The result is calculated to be 1.24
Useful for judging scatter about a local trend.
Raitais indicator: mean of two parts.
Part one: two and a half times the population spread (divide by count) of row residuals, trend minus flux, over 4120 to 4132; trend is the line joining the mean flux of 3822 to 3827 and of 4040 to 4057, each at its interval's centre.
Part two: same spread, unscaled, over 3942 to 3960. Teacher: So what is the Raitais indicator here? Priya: 2.1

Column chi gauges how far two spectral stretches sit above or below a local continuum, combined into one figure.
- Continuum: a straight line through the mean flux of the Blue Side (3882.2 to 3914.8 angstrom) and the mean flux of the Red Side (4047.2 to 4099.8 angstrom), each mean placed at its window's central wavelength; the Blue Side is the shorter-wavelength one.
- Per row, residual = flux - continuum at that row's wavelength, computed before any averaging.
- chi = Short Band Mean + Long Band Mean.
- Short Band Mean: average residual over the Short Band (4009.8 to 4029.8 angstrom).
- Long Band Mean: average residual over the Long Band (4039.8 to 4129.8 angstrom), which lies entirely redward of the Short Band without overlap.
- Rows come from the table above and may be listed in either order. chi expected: 3.5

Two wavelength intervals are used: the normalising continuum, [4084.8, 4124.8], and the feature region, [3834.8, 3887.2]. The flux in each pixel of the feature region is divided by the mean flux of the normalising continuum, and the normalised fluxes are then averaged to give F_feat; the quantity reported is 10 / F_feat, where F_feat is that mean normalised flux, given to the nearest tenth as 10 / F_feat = 9.1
